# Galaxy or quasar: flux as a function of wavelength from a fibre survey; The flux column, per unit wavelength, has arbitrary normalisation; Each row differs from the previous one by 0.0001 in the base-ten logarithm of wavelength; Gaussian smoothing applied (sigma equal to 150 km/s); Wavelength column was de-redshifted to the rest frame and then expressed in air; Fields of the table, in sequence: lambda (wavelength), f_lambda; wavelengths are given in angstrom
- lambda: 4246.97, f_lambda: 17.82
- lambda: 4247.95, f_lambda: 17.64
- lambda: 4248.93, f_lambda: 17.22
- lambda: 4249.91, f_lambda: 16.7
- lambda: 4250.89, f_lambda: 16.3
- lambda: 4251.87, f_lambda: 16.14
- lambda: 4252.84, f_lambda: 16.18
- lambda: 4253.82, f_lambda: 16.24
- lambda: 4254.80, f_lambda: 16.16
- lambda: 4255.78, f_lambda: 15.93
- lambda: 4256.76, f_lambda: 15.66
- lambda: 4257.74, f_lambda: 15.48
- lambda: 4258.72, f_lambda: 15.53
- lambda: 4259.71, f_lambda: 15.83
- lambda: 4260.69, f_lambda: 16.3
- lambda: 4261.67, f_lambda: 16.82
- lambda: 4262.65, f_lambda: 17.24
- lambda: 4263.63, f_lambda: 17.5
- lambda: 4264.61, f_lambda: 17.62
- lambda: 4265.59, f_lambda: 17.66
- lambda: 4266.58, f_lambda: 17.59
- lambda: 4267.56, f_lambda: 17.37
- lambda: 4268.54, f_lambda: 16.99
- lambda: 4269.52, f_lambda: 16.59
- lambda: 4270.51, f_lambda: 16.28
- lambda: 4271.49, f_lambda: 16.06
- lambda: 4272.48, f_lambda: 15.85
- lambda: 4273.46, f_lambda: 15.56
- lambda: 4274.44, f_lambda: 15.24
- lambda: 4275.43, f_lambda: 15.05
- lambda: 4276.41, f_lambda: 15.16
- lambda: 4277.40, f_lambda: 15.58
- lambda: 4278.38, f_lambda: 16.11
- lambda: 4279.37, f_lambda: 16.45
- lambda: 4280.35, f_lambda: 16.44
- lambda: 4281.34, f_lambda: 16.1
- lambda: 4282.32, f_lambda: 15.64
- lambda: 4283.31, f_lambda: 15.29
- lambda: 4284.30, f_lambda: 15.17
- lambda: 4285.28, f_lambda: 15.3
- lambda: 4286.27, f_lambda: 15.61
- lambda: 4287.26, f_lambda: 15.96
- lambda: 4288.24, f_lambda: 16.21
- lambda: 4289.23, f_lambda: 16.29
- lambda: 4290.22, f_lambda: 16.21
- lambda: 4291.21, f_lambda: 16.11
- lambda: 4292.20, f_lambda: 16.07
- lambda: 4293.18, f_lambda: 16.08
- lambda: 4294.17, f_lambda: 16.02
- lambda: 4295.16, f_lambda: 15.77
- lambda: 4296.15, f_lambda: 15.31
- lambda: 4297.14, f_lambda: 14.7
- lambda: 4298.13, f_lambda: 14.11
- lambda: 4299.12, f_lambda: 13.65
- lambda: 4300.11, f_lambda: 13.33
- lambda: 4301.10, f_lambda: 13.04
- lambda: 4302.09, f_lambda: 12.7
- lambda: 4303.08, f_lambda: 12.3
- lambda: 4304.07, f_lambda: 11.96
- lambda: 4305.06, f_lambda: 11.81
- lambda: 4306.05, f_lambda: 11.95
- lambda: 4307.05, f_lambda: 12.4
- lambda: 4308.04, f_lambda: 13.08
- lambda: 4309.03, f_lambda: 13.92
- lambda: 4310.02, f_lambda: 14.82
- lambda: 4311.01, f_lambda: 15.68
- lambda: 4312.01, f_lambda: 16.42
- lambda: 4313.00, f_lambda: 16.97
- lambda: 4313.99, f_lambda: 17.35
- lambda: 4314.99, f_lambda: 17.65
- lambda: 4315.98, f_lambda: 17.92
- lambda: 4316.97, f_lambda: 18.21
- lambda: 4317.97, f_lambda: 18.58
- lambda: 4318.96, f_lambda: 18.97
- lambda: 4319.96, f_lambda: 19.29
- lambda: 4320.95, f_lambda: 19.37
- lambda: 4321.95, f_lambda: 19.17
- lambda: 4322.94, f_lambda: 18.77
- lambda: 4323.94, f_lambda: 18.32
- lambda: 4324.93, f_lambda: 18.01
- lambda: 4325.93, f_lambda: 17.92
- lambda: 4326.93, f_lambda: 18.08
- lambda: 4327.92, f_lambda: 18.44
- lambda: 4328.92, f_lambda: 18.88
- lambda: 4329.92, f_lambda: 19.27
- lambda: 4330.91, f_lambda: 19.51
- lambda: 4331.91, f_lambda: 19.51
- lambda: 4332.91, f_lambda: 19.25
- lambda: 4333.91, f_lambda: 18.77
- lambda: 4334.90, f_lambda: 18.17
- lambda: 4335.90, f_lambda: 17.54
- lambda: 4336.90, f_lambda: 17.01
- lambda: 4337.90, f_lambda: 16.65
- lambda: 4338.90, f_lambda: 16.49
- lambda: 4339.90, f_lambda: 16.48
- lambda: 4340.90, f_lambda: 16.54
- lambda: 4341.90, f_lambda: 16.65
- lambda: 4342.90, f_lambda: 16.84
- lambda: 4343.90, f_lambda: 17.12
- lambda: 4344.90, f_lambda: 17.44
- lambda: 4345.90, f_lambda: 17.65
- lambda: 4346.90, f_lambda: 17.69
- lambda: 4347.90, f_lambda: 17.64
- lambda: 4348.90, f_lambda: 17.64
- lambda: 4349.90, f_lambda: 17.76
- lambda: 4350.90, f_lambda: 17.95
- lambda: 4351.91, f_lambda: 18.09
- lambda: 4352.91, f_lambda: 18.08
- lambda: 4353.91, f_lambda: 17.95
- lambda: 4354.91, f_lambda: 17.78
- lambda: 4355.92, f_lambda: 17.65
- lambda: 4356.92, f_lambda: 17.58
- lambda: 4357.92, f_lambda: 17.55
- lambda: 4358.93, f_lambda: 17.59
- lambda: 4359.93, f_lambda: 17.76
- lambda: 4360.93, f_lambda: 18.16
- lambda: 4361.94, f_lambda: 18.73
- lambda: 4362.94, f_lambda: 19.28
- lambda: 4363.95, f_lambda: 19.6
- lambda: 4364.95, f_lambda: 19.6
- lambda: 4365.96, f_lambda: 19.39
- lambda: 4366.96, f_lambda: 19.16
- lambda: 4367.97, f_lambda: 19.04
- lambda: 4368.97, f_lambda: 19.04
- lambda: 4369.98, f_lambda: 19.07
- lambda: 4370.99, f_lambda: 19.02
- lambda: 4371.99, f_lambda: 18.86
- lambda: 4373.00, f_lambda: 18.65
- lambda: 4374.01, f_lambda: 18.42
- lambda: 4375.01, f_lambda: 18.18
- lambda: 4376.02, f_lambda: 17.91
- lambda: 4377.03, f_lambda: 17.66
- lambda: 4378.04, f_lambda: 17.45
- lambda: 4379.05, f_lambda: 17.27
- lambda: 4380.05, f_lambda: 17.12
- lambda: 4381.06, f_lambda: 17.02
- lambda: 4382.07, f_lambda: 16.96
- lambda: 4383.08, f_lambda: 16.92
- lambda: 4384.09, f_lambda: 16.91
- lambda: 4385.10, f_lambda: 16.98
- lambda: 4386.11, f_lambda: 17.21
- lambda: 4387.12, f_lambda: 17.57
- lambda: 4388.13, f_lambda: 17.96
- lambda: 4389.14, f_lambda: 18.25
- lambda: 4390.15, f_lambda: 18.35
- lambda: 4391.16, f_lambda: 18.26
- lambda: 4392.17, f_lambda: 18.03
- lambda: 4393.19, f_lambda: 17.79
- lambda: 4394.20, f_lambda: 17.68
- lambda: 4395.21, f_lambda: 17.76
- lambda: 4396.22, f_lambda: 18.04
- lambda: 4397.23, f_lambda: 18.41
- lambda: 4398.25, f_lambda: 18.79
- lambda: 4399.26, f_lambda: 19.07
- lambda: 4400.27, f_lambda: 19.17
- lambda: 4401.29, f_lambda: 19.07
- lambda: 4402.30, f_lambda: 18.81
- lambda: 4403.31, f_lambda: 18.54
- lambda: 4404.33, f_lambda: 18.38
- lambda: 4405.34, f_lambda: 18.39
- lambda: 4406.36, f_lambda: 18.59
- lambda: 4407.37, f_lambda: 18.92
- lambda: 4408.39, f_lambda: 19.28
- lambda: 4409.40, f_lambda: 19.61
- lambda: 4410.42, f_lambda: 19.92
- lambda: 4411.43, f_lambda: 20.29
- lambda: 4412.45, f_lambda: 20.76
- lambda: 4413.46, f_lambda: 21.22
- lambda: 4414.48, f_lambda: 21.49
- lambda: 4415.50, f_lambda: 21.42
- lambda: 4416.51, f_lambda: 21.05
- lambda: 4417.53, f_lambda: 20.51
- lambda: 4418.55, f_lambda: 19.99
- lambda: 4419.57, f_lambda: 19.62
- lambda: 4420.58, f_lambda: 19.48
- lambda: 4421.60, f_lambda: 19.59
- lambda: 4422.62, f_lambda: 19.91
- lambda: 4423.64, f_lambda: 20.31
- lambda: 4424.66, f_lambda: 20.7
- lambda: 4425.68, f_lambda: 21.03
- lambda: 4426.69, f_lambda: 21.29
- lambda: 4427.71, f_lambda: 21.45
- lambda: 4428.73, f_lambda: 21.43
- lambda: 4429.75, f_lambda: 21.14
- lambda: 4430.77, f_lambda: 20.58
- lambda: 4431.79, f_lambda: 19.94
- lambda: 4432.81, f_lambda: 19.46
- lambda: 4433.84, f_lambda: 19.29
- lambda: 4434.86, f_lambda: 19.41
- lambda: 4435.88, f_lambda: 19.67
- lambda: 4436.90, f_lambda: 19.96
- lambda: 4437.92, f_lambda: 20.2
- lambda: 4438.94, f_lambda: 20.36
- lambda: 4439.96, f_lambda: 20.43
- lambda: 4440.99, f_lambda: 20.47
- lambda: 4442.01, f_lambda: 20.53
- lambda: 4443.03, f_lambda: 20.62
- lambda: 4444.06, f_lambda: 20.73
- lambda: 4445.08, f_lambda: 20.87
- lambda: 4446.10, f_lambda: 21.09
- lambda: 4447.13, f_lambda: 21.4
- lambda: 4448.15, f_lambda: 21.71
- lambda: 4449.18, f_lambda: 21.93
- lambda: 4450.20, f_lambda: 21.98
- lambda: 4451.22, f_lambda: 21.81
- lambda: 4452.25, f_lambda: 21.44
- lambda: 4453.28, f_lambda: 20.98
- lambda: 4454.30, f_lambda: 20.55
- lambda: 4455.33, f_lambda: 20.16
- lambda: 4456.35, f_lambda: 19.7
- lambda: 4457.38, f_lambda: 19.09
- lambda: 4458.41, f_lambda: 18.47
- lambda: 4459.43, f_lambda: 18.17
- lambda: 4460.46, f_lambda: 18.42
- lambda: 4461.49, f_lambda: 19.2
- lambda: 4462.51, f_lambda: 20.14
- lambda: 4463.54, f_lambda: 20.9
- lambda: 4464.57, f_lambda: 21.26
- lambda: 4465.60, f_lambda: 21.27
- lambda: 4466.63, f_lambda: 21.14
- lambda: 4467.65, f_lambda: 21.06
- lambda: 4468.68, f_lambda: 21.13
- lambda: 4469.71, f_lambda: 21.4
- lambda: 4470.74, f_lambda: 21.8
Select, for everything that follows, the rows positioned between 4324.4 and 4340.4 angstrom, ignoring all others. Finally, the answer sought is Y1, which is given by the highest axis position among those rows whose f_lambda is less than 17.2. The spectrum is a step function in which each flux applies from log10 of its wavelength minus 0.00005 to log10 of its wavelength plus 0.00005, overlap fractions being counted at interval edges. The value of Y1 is 4339.90 angstrom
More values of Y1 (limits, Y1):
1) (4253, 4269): 4268.54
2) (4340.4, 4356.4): 4343.90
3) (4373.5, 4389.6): 4385.10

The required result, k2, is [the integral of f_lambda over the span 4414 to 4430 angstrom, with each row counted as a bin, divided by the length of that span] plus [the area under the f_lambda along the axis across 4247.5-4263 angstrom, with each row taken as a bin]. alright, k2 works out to 274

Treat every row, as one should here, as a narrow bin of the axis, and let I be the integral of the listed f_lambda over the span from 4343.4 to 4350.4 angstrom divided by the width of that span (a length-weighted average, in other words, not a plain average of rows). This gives 18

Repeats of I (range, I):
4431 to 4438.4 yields 20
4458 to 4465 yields 20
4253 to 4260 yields 16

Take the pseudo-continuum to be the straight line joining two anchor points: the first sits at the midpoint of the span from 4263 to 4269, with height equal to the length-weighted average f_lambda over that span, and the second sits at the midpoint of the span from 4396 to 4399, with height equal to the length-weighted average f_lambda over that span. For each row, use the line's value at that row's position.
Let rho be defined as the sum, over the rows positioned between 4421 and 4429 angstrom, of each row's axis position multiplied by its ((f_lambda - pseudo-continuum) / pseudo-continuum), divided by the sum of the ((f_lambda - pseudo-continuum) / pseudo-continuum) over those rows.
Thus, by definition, 4425.9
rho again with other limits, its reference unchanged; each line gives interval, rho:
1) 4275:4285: 4279.8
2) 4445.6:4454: 4449.7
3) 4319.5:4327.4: 4321.7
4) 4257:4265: 4259.2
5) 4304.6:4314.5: 4307.9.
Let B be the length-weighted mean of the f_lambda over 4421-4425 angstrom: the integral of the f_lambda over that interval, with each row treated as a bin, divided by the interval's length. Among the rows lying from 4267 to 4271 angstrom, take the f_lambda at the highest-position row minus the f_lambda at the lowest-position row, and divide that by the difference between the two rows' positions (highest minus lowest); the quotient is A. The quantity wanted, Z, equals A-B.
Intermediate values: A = -0.37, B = 20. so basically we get -20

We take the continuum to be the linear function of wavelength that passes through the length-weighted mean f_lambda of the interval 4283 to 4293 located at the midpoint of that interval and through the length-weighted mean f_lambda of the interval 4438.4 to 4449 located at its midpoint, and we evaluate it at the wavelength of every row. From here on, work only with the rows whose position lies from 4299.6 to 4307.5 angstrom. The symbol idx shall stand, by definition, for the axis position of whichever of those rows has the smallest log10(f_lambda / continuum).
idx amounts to 4305.06 angstrom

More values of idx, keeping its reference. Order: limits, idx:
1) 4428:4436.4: 4433.84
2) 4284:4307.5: 4305.06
